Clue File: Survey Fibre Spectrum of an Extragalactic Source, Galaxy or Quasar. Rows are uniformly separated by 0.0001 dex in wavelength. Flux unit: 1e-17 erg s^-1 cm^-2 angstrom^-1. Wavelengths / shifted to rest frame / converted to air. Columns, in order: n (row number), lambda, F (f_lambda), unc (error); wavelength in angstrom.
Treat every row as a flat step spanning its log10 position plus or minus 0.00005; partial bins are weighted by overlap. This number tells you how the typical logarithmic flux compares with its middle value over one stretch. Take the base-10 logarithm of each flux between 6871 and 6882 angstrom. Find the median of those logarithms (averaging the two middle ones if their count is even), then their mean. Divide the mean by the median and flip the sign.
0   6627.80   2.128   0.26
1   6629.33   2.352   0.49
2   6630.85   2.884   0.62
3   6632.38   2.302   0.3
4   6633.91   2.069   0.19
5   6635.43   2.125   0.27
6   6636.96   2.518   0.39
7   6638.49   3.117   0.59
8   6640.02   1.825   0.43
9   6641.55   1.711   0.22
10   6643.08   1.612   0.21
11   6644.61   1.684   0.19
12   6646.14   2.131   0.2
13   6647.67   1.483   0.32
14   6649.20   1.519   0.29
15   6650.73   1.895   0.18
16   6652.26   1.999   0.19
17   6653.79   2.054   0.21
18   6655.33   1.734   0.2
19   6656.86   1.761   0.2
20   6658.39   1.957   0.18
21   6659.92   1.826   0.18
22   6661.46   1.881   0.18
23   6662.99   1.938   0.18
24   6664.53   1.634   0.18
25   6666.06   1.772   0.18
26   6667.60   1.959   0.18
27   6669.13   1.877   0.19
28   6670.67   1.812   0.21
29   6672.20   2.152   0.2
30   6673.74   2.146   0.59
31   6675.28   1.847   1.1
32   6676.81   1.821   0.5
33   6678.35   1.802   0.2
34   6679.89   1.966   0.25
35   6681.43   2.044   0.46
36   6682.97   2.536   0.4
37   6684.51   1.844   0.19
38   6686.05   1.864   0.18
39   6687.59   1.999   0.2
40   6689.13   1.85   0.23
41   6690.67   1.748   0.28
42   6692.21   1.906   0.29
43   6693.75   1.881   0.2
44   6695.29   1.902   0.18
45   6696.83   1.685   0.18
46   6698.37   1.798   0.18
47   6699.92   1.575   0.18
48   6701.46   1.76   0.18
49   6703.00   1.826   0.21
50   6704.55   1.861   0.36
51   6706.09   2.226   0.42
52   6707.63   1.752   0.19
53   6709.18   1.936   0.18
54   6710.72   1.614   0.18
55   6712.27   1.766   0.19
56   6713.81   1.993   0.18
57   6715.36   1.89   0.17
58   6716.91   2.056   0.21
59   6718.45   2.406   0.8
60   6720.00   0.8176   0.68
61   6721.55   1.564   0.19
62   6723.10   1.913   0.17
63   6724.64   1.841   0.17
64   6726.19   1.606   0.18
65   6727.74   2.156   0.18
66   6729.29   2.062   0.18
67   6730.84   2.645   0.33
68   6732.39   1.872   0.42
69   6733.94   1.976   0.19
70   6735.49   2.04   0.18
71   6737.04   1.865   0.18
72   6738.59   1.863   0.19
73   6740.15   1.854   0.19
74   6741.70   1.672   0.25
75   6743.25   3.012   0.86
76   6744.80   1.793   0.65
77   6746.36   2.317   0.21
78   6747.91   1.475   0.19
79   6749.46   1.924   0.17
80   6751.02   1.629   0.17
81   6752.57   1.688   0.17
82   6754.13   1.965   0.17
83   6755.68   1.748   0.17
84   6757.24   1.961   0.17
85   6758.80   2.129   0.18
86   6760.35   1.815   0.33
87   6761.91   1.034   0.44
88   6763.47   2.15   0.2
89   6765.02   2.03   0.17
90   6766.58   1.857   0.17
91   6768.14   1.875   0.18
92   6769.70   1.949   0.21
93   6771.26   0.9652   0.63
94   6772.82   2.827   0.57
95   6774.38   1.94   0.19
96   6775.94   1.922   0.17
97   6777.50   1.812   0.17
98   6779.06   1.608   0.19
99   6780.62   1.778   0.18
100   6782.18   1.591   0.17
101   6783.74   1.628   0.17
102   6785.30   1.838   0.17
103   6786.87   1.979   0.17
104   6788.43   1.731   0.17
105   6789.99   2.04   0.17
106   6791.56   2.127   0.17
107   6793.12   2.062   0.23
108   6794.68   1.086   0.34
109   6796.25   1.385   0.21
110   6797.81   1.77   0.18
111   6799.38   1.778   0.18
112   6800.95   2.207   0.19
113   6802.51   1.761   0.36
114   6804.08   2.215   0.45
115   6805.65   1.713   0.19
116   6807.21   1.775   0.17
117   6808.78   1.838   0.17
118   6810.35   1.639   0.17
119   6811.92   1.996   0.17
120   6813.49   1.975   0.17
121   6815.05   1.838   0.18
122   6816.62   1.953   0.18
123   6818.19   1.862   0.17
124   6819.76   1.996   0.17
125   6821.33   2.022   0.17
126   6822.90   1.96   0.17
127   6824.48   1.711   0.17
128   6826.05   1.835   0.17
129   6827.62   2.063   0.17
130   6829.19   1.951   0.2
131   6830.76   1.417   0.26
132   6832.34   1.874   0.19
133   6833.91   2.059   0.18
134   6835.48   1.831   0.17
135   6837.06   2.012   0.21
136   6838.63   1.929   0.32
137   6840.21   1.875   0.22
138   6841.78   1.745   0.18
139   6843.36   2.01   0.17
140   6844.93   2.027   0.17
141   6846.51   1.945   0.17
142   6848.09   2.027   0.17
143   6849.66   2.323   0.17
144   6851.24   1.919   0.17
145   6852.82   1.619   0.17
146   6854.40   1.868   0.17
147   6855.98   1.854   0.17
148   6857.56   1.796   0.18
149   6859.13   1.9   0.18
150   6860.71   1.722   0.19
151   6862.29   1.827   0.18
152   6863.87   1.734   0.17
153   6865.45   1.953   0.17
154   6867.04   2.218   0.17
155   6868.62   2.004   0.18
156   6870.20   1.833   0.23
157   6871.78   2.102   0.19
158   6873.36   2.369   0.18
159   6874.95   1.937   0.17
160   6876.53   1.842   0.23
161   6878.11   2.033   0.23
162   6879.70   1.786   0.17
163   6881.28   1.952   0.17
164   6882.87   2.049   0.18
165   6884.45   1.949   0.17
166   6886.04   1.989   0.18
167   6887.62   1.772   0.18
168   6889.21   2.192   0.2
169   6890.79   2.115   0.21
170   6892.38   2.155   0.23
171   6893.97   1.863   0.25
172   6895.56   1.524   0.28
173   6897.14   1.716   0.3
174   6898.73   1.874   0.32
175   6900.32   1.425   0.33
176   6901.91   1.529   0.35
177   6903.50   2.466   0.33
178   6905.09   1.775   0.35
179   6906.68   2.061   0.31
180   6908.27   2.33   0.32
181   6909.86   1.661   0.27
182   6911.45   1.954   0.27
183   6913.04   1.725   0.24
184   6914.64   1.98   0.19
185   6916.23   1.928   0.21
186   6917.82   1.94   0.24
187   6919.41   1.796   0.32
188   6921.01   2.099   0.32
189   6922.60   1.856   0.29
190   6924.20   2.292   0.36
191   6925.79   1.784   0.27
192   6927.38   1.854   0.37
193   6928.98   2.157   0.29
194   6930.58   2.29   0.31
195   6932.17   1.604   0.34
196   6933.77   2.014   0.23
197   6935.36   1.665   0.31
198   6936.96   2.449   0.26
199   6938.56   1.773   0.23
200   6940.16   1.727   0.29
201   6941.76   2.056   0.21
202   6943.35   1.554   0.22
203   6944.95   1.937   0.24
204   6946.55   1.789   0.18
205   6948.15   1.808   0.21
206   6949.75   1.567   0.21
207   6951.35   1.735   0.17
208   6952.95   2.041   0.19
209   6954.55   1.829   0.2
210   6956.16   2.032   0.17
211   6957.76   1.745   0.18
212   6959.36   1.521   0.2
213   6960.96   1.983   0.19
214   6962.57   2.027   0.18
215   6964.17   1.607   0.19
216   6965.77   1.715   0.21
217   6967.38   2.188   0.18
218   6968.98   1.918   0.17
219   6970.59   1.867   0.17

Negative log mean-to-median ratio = -1.03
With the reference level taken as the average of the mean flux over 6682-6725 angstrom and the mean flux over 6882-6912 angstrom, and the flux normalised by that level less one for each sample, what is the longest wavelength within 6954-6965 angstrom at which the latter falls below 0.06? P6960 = 6964.17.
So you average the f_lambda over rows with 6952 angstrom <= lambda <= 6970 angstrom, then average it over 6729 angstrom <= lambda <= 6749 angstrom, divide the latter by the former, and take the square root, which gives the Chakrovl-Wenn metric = 1.04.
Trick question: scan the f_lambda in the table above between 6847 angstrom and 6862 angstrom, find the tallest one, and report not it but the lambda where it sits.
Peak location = 6849.66 angstrom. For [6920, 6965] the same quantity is 6936.96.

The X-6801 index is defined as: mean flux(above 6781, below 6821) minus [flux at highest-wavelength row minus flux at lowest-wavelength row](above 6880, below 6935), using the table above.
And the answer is 1.77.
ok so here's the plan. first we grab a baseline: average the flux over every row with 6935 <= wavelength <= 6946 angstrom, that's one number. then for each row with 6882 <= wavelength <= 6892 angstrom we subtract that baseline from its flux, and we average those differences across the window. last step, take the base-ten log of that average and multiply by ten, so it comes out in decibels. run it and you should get -9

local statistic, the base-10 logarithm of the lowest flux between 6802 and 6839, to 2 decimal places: 0.15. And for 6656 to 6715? 0.20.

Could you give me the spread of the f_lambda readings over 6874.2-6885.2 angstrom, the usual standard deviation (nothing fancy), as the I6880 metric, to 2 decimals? 0.09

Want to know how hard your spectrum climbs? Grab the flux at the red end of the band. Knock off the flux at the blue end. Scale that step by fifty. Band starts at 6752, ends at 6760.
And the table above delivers 22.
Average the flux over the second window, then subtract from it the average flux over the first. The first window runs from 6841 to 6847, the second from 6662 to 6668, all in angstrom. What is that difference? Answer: -0.11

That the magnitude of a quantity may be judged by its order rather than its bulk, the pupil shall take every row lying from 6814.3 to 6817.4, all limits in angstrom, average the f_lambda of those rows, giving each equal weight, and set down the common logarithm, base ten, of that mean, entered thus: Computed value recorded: 0.278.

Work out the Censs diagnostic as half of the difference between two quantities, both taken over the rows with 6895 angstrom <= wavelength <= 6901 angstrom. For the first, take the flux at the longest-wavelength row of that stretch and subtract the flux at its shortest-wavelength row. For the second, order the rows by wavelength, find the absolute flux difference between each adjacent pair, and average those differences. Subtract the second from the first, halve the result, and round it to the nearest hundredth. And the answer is -0.18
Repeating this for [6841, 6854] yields -0.17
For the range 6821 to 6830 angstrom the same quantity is -0.11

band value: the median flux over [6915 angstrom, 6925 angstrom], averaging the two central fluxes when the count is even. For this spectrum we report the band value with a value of 1.93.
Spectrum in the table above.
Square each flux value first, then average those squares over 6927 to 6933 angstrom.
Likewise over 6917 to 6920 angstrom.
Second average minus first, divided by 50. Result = -0.010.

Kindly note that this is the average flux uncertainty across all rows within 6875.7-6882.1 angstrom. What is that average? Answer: 0.200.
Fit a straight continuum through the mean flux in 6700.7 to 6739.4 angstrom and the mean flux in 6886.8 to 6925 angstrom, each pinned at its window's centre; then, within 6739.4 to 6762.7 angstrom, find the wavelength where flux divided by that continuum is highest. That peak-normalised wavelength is 6743.25 angstrom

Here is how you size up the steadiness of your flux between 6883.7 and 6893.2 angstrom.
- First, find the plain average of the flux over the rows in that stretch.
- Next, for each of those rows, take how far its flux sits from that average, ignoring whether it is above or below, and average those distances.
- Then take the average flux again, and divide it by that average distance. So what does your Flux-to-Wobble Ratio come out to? 16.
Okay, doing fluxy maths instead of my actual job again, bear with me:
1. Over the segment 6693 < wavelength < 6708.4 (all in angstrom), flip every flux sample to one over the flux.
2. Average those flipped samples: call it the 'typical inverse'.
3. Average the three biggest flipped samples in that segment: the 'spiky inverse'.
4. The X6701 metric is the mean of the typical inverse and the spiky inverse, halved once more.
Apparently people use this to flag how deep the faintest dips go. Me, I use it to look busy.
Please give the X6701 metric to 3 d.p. 0.288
